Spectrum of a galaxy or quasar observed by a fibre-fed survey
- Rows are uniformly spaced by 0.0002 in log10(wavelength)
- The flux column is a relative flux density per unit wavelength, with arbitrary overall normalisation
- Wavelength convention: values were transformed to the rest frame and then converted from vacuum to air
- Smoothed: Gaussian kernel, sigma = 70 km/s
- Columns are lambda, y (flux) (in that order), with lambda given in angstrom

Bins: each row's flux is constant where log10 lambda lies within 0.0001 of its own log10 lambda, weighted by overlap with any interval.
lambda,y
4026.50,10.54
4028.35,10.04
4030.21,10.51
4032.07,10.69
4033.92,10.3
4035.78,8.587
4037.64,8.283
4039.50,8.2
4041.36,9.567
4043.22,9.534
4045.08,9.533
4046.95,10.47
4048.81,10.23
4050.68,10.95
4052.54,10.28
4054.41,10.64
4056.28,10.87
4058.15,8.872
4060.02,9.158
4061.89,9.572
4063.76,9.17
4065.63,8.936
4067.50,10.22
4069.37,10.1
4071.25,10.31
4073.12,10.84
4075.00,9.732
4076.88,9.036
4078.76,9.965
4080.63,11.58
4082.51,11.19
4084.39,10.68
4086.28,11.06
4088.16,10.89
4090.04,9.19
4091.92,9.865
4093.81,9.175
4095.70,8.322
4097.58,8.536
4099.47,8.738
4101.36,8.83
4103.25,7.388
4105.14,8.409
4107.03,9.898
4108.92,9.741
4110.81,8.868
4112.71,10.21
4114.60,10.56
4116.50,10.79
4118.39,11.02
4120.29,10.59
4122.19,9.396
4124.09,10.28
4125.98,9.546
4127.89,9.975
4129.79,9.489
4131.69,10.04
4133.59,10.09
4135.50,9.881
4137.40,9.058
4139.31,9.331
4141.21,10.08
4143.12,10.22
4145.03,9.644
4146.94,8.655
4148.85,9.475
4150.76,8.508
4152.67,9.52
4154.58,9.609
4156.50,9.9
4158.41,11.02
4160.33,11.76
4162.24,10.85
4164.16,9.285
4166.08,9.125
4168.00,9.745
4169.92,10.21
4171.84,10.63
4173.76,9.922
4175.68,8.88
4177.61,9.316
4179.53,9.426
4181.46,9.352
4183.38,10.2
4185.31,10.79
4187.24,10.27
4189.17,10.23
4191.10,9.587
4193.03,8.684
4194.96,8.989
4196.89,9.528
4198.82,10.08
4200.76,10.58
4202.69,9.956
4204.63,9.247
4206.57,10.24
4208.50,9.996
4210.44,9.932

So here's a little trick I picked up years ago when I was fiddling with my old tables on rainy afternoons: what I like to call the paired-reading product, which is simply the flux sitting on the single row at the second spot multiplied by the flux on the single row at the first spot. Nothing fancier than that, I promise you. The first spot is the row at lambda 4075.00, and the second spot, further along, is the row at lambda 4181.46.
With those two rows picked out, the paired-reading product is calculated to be 91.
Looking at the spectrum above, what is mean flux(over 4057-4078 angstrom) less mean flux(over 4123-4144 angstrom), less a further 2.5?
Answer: -2.7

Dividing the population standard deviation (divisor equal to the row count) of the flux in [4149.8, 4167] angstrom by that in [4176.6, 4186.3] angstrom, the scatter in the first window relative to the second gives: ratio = 1.7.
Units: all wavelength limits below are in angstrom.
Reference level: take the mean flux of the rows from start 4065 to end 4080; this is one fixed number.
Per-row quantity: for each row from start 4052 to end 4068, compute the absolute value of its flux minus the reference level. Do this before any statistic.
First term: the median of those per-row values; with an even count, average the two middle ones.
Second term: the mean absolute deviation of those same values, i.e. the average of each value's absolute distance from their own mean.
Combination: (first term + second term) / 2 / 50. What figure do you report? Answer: 0.010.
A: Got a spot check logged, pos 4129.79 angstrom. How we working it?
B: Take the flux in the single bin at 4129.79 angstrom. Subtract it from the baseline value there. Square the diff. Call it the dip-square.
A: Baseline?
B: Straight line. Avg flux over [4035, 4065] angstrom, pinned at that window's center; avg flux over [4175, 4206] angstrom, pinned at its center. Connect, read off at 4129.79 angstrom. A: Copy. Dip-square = 0.0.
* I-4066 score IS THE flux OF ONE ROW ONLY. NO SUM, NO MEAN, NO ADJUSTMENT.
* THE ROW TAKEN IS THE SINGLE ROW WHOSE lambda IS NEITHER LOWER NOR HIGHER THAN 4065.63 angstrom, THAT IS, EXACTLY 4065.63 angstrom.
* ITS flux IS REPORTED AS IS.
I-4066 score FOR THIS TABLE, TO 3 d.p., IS 8.936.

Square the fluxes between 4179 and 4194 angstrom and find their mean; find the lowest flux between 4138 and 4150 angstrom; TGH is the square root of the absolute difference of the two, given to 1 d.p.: 9.4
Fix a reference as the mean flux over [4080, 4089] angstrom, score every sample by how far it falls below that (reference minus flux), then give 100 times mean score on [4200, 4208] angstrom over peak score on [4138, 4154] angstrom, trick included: 42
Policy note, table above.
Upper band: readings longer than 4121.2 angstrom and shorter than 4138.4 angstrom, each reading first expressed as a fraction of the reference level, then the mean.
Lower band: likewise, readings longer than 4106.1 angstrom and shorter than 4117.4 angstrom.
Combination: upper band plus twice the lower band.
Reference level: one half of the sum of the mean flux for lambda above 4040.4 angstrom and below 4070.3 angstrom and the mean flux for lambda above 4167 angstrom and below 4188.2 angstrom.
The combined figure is 3.01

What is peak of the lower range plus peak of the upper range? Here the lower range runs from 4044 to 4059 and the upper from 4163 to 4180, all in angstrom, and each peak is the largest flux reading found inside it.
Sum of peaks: 21.6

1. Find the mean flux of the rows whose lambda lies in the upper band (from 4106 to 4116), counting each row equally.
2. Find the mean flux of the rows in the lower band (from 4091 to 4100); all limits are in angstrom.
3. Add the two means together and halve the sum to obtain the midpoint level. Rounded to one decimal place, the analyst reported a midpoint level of 9.4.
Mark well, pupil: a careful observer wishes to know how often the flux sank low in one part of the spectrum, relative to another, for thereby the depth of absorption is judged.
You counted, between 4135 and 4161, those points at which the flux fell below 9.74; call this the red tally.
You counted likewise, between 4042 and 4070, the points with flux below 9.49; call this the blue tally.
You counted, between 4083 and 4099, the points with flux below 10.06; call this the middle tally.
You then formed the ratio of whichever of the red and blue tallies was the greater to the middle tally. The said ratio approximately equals 1.6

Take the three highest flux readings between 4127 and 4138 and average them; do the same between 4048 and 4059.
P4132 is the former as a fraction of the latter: 0.927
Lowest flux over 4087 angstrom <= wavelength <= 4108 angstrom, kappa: 7.388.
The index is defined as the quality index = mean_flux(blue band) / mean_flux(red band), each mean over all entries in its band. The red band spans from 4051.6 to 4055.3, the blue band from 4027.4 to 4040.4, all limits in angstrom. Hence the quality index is 0.91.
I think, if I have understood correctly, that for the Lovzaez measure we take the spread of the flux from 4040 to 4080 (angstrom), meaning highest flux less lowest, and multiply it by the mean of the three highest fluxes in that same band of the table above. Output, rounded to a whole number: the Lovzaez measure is 23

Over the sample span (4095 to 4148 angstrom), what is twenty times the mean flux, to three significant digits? 191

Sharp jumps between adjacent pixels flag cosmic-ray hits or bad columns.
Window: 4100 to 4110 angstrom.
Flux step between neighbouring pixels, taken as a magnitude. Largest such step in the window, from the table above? 1.5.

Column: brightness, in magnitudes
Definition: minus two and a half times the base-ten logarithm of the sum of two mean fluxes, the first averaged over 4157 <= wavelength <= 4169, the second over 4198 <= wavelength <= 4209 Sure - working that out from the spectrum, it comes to -3.27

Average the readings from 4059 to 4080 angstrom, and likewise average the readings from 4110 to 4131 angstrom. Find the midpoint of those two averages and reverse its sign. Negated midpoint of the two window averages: -9.9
